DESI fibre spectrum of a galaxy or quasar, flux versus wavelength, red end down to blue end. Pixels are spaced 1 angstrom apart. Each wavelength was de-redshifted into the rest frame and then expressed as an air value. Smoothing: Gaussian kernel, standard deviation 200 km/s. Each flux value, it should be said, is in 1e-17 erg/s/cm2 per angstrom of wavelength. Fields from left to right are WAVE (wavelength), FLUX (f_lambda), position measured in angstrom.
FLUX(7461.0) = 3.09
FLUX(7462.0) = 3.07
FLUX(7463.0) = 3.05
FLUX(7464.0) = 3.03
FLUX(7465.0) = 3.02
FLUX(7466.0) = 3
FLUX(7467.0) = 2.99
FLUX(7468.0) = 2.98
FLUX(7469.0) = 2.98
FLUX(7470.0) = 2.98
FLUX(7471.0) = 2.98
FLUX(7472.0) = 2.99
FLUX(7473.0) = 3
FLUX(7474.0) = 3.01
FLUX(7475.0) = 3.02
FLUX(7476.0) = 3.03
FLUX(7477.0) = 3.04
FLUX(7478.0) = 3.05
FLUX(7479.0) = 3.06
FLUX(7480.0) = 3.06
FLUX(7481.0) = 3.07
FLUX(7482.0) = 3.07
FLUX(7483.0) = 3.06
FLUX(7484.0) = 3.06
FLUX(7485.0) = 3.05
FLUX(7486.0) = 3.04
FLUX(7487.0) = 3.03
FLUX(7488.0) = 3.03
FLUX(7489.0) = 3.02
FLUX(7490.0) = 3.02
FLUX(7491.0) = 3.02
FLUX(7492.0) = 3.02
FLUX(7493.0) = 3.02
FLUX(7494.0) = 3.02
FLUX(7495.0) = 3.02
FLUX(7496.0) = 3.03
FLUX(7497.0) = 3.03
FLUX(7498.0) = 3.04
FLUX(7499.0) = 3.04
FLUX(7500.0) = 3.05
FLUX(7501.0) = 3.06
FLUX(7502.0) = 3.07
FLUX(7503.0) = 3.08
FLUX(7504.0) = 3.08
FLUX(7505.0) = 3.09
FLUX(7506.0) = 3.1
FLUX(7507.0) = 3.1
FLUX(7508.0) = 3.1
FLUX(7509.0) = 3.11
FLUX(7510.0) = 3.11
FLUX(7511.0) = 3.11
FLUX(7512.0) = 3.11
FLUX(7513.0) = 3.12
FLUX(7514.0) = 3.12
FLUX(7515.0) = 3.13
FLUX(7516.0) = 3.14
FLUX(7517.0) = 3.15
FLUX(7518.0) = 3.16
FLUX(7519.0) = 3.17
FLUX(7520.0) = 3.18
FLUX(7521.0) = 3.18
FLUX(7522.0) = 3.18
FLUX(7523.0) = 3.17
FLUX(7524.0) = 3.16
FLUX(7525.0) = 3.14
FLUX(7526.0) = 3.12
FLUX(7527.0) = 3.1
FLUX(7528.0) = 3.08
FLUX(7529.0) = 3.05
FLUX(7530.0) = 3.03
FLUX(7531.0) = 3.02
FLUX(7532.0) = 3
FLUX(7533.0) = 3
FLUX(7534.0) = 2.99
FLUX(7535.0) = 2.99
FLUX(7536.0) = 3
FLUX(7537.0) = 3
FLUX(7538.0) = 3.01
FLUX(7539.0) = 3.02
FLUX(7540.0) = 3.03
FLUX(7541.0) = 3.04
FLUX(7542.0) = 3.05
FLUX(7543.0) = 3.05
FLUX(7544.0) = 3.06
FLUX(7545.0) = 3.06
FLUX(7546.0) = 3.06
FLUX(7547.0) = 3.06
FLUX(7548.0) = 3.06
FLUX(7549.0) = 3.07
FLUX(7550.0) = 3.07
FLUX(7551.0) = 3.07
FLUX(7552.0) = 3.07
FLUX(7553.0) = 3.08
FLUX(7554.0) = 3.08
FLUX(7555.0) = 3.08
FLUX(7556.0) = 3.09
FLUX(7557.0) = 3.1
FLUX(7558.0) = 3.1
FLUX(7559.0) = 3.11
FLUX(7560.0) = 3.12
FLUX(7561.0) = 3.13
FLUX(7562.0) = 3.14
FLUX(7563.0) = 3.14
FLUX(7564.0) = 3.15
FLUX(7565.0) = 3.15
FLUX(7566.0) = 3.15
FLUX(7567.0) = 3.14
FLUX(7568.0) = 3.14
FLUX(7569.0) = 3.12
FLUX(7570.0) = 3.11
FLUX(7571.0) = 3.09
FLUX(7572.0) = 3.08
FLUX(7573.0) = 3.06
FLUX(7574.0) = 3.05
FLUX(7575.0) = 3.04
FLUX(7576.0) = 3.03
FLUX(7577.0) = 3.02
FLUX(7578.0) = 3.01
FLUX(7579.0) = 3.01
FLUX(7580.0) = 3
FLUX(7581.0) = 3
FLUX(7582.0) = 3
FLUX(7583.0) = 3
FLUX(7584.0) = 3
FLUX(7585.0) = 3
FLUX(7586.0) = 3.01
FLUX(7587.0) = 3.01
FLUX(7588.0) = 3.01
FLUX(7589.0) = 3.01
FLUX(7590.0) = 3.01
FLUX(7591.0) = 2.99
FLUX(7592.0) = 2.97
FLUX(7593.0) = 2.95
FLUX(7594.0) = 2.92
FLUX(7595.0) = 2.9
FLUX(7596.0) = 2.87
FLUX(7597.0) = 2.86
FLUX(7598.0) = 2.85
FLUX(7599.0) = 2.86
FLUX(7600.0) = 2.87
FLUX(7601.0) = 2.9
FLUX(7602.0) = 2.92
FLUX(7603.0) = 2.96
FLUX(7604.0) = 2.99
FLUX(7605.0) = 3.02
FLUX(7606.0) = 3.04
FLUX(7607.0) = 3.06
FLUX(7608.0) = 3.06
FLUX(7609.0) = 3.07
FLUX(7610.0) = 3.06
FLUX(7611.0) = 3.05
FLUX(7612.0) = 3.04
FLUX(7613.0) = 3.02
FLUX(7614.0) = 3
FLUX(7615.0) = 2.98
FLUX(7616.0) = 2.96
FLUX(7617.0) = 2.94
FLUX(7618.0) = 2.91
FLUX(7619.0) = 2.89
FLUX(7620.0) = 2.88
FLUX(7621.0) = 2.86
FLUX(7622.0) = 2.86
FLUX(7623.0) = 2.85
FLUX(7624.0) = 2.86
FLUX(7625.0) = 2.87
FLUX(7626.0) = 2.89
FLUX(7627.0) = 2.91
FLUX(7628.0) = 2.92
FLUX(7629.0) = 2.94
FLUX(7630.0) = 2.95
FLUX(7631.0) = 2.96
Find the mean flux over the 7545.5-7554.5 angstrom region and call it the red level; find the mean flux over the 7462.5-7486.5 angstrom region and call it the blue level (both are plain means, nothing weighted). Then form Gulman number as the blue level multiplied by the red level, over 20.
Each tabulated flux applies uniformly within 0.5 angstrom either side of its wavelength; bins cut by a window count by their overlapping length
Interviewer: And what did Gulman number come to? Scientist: 0.464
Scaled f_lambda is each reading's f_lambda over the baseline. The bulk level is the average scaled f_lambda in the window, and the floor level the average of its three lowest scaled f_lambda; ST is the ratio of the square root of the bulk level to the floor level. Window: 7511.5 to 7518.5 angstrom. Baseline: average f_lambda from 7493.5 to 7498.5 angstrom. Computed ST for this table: 0.99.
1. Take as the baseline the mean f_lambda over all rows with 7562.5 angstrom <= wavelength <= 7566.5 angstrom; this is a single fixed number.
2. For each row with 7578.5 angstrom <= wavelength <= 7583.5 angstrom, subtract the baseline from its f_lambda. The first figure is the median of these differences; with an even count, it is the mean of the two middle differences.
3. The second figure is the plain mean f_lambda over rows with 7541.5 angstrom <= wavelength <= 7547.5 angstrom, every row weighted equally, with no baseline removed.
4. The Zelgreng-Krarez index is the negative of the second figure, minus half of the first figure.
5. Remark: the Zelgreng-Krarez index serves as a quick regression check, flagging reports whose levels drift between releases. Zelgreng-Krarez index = -2.98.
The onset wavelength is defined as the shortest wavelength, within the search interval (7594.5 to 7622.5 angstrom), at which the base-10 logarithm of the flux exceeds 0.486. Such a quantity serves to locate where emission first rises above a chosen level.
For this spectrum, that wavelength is 7609.0 angstrom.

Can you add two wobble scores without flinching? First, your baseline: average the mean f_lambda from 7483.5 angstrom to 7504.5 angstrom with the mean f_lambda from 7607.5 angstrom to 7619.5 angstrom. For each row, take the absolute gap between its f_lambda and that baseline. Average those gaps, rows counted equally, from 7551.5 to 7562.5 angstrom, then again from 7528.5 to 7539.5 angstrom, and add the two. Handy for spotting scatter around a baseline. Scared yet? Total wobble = 0.10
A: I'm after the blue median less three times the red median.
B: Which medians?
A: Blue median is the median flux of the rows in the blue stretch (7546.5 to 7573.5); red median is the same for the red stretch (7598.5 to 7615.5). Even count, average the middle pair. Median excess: -5.96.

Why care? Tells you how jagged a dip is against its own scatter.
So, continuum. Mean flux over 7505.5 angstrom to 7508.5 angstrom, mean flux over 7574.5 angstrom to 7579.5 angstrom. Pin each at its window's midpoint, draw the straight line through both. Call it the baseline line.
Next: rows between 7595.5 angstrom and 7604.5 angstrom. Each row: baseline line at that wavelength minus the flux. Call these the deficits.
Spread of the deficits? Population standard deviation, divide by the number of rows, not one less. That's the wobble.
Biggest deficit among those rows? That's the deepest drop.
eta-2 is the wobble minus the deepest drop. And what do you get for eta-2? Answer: -0.10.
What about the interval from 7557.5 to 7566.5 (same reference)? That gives 0.08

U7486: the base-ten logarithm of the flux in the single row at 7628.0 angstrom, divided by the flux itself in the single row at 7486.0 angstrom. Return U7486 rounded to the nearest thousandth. 0.153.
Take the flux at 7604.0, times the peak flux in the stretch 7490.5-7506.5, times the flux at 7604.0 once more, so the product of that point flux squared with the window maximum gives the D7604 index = 27.7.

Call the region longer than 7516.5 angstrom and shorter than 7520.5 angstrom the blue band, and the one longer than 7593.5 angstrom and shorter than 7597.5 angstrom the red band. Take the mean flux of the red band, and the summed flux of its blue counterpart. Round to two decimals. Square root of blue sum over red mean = 2.09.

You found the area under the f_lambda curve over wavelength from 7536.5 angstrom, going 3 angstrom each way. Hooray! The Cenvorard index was 18.0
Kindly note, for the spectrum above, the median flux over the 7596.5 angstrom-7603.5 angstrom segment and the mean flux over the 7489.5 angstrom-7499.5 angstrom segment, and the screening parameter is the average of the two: 2.95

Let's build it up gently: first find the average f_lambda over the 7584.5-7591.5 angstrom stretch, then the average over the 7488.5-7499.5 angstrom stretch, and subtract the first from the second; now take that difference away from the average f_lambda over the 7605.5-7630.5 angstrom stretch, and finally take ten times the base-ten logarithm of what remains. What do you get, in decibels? 4.68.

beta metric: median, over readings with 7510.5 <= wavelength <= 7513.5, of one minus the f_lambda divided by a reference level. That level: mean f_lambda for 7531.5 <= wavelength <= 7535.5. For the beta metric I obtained -0.038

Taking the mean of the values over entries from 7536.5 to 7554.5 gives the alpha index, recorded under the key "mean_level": 3.05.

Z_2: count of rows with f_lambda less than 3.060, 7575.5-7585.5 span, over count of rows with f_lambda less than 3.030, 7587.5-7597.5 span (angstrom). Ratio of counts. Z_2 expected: 1.0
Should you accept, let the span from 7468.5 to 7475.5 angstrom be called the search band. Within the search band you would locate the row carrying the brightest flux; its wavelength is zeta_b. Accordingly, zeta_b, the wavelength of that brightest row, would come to 7475.0 angstrom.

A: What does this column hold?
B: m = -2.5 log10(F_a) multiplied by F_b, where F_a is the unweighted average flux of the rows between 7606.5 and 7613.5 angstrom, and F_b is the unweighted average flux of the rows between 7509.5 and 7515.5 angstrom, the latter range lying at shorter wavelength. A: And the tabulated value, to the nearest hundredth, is -3.78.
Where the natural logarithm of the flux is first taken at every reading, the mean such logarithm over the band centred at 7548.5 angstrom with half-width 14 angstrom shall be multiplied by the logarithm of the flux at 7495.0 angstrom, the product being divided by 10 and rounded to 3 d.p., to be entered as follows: 0.124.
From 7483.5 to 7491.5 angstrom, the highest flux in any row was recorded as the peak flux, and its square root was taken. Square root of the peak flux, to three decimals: 1.749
